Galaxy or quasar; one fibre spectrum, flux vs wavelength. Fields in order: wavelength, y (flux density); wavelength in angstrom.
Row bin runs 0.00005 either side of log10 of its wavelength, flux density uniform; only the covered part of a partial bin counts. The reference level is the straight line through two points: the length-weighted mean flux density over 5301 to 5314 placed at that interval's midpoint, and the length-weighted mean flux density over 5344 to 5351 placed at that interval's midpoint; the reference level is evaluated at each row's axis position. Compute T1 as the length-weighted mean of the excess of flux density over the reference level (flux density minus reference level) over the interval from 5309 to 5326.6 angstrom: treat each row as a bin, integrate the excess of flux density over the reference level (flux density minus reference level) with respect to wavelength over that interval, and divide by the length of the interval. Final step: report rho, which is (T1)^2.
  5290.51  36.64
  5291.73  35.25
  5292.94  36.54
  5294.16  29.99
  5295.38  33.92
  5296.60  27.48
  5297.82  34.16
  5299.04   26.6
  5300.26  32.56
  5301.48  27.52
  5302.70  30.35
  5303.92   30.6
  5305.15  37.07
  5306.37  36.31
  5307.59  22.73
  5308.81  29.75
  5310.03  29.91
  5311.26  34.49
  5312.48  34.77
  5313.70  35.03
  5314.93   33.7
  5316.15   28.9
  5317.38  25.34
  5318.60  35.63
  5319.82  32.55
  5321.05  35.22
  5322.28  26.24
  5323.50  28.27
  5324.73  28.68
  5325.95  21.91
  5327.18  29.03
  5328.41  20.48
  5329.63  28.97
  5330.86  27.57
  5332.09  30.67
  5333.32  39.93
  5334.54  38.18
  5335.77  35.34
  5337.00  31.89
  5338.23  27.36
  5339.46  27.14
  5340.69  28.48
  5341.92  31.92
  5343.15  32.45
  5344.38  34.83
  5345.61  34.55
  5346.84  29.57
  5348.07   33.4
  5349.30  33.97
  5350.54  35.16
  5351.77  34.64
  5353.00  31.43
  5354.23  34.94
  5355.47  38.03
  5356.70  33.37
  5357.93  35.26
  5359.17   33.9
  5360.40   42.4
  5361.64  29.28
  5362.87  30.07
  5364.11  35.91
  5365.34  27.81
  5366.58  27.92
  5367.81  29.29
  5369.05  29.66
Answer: 1.94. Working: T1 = -1.4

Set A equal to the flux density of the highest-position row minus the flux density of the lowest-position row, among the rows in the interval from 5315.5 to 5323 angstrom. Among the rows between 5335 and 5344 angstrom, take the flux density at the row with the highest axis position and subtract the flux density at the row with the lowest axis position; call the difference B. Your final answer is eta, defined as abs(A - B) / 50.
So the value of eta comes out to 0.00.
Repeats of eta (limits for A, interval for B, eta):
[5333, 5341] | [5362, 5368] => 0.21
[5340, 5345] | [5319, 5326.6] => 0.34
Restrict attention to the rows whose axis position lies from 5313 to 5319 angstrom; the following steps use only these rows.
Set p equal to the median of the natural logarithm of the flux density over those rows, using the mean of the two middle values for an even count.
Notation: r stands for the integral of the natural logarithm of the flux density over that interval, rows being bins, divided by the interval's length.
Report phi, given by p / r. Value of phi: 1.021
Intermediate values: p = 3.52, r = 3.45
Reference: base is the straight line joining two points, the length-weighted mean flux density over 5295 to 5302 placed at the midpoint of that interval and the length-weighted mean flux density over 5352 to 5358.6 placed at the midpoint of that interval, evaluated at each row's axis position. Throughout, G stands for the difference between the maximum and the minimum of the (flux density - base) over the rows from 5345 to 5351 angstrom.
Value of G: 5.3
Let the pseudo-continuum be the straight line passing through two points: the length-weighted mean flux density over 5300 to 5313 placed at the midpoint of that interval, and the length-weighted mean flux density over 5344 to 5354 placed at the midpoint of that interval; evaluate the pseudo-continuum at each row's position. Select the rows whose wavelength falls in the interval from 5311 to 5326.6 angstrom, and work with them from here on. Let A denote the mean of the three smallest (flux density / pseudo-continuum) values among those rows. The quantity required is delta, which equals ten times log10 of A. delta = -1.18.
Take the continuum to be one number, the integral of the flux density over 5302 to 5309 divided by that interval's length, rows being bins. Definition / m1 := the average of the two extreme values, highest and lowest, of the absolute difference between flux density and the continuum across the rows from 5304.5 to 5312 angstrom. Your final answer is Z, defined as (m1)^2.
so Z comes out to 24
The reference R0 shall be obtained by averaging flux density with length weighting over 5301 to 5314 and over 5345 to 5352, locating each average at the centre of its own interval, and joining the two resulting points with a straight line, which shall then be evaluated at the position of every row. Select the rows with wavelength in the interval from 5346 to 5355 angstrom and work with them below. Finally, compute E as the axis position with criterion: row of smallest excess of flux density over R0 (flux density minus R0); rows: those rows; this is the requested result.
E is 5346.84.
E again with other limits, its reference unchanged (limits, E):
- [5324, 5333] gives 5328.41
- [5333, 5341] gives 5339.46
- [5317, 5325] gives 5317.38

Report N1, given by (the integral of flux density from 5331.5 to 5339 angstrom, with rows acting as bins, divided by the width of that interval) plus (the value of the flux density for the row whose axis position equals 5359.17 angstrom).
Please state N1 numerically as 68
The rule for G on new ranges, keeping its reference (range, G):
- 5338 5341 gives 1.2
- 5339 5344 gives 5.0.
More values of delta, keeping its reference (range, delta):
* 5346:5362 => -0.49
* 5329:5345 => -0.80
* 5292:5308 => -0.86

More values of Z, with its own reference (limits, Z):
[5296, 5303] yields 7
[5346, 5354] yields 5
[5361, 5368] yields 9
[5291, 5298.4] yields 11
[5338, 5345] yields 6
